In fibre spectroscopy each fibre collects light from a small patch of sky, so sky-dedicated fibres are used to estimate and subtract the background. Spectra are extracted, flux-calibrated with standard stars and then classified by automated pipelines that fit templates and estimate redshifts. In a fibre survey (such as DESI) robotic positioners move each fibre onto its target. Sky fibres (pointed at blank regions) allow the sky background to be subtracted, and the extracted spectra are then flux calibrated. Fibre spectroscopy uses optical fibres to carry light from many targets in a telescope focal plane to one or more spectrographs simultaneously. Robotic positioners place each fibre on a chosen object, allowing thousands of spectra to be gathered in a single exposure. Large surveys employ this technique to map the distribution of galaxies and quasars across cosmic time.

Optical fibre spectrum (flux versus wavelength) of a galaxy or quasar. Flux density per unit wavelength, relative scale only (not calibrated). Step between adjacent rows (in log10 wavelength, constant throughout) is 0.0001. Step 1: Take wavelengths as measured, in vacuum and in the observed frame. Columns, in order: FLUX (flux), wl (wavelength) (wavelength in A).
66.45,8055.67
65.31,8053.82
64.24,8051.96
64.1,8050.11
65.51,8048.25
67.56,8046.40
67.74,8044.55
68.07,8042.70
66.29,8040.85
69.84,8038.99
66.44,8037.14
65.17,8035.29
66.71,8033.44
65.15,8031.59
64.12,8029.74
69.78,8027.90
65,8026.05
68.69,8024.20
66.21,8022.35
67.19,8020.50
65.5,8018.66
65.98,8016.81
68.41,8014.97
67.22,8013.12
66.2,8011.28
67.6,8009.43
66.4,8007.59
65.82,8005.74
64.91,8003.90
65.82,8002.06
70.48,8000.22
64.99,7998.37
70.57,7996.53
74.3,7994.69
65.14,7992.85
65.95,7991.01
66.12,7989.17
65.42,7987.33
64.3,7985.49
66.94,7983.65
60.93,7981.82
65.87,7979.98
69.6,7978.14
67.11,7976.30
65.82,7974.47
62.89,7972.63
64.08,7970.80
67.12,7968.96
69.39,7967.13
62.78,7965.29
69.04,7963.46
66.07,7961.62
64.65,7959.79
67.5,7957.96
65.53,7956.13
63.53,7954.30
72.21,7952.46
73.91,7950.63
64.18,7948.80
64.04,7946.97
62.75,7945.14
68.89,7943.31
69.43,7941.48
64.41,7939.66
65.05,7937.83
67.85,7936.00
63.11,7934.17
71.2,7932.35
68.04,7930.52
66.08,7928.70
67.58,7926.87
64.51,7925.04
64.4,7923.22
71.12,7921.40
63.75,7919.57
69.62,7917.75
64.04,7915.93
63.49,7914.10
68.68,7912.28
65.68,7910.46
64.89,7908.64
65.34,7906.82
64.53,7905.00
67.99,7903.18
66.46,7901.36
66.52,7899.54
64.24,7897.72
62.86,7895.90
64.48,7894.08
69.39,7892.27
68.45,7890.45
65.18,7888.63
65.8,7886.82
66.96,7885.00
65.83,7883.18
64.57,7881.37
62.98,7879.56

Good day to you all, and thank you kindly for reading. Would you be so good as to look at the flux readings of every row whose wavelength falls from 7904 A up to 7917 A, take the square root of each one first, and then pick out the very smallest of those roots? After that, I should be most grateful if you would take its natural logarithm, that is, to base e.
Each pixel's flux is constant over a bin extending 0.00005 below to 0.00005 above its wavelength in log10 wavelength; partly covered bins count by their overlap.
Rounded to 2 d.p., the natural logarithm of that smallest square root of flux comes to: 2.08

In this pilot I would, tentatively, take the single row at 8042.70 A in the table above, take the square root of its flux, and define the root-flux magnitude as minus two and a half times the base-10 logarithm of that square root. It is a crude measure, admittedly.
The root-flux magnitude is -2.29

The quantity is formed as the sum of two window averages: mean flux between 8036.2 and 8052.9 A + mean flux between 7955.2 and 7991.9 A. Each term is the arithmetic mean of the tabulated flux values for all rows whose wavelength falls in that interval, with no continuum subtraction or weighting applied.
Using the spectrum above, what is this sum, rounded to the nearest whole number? 132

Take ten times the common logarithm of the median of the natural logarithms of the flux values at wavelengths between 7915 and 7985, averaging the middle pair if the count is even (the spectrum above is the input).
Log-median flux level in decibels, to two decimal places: 6.22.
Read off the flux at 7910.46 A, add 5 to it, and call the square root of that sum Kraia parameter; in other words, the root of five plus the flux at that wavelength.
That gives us 8.41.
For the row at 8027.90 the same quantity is 8.65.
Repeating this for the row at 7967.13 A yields 8.62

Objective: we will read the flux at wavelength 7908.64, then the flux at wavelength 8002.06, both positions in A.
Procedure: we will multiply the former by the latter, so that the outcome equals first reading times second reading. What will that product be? 4271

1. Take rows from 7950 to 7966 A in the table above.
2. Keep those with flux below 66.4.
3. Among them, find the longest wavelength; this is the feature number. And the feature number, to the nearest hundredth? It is 7965.29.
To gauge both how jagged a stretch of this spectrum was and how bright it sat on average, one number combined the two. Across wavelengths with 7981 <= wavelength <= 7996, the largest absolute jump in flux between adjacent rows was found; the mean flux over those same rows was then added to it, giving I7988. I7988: 75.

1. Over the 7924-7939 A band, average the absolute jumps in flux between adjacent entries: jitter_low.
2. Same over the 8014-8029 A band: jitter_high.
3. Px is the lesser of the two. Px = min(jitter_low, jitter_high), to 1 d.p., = 2.4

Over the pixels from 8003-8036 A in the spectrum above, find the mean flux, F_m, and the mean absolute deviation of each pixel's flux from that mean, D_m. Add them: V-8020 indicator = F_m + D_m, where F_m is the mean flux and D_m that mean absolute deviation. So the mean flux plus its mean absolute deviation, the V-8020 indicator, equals 67.6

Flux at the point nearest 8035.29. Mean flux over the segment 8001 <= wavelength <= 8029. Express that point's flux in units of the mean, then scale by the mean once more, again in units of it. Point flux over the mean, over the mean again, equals 0.0146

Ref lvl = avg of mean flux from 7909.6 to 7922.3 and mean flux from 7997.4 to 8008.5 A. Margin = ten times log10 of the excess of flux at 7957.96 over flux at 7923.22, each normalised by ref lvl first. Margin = -13.3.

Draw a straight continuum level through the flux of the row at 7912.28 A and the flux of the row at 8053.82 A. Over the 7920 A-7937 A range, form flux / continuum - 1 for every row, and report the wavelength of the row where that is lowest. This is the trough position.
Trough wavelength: 7934.17 A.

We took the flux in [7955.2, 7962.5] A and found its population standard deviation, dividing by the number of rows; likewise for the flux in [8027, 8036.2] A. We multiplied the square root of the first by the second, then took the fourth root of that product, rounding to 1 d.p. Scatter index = 1.2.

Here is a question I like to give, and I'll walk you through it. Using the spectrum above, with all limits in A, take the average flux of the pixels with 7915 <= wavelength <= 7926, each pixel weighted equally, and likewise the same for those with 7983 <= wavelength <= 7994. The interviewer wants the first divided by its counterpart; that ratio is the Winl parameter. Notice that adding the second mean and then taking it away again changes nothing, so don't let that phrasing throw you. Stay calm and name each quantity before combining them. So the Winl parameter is 1.01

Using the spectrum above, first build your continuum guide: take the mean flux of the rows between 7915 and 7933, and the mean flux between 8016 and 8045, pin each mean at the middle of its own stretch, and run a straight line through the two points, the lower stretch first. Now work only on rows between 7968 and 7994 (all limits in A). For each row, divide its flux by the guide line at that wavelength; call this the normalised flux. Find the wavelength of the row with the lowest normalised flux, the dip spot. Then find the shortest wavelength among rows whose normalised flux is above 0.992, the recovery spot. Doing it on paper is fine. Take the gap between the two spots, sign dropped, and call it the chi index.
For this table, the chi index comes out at 12.9 A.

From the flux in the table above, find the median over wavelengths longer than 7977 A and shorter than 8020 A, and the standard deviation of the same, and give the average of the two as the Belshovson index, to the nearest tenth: 34.3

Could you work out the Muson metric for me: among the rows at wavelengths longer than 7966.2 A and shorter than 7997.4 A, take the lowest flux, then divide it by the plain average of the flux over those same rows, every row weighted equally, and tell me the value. 0.915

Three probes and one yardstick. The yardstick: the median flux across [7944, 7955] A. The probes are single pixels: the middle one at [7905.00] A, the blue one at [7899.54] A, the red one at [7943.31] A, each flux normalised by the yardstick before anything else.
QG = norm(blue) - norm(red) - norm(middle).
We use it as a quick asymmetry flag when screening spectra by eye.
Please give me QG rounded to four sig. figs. -1.044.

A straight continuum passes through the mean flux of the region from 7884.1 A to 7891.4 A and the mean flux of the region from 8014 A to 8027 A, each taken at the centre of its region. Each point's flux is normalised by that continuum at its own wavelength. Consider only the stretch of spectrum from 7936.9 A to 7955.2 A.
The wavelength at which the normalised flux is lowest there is 7945.14 A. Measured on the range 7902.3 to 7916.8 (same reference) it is 7914.10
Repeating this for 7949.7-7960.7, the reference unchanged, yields 7954.30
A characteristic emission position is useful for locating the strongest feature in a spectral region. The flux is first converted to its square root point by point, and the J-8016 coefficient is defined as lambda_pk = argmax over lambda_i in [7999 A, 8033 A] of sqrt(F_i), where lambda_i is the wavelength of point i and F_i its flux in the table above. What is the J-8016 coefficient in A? 8000.22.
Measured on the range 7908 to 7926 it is 7921.40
